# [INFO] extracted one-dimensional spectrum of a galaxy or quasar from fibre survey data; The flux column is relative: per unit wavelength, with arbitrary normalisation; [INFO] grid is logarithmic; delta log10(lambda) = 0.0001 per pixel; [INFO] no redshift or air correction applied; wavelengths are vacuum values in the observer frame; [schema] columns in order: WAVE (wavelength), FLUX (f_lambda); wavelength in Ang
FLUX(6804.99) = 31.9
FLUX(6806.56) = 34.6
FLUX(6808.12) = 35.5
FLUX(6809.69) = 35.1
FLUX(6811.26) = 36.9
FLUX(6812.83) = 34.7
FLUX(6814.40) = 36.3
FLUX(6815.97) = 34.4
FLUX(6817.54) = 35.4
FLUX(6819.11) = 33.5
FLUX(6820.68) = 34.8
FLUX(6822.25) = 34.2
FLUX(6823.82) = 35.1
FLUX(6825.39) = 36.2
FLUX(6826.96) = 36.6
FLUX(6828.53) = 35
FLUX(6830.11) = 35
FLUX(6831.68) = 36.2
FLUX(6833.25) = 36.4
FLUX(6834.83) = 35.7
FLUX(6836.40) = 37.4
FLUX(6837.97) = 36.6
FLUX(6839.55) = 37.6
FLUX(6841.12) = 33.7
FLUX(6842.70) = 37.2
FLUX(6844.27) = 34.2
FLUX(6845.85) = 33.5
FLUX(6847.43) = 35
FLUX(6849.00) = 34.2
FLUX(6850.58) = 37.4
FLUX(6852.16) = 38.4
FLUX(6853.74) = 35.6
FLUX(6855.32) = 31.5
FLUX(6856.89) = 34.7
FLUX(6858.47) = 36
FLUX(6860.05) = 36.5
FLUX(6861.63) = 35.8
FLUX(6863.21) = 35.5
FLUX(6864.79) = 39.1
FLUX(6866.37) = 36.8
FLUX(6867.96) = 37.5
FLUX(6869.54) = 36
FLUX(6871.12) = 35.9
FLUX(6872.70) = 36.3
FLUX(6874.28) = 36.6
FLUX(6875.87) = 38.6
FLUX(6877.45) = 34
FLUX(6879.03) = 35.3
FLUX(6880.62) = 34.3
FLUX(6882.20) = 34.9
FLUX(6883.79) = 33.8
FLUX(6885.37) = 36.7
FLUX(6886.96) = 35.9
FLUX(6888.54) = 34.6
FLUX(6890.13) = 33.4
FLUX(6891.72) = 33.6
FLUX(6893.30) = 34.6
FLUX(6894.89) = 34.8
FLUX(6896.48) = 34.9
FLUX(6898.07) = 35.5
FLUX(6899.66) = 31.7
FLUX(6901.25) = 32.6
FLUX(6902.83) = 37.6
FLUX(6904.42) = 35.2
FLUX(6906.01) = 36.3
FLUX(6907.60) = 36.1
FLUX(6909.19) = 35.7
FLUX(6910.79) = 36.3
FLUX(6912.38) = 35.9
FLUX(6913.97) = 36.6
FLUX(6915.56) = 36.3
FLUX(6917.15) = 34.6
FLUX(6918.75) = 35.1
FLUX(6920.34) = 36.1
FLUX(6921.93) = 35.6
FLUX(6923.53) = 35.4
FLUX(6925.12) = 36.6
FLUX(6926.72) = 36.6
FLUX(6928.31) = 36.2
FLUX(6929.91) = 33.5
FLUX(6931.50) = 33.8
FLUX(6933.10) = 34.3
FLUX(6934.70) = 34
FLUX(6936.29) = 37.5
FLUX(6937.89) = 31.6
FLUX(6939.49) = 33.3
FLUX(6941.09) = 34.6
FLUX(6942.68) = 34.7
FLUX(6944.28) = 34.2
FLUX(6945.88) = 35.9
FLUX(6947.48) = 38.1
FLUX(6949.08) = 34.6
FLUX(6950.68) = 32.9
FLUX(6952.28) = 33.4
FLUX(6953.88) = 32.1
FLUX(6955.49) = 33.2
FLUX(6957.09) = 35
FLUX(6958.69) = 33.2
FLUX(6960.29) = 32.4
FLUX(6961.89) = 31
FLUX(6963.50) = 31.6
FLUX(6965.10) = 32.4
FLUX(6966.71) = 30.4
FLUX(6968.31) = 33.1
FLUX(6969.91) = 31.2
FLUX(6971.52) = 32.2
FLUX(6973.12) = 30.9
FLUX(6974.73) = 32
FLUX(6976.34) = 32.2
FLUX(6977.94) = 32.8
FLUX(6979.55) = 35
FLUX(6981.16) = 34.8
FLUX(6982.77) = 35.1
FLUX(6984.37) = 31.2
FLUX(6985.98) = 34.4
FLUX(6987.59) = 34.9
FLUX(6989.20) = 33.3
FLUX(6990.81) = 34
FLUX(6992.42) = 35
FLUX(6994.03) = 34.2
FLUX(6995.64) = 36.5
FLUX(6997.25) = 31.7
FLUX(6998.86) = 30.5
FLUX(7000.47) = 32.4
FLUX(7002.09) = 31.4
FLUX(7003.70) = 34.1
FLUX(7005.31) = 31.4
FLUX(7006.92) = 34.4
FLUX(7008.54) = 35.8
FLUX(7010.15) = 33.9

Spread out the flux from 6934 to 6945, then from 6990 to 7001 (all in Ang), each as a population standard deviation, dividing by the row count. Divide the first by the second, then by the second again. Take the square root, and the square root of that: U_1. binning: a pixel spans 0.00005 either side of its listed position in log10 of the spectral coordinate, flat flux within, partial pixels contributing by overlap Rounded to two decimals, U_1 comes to 0.82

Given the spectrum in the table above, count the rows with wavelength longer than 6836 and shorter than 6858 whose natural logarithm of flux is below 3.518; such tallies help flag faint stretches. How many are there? 3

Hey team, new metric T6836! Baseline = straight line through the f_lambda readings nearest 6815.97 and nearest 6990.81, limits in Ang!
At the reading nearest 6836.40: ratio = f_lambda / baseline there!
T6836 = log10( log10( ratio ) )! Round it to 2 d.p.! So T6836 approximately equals -1.43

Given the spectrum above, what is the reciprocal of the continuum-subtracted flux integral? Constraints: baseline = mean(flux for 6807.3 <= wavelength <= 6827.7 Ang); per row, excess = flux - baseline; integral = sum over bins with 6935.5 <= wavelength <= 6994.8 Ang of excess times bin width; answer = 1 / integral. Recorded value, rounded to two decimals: -0.01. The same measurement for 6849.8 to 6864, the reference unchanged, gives 0.17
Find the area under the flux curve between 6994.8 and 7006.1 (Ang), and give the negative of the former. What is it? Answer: -368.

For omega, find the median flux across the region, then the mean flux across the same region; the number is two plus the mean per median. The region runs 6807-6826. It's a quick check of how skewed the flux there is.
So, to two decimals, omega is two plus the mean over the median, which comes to 3.00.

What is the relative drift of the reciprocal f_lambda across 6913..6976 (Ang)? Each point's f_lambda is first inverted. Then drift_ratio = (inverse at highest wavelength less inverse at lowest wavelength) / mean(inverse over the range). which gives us 0.13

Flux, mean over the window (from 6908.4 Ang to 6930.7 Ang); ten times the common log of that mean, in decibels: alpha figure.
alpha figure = 15.5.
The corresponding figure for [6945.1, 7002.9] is 15.2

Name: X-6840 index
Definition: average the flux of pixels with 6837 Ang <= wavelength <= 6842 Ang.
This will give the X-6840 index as 36.0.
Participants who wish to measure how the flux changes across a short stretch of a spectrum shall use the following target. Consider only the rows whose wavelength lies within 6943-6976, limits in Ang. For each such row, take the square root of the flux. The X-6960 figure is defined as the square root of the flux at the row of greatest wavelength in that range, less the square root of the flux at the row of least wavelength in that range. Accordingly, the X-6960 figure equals -0.2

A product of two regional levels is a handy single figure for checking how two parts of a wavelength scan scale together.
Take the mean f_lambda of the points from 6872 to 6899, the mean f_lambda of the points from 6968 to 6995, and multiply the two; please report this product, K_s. 1171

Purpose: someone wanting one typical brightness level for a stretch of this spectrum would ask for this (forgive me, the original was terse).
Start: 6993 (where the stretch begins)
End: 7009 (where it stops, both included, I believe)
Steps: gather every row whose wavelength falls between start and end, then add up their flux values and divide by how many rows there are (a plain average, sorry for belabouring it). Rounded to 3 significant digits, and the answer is 33.2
